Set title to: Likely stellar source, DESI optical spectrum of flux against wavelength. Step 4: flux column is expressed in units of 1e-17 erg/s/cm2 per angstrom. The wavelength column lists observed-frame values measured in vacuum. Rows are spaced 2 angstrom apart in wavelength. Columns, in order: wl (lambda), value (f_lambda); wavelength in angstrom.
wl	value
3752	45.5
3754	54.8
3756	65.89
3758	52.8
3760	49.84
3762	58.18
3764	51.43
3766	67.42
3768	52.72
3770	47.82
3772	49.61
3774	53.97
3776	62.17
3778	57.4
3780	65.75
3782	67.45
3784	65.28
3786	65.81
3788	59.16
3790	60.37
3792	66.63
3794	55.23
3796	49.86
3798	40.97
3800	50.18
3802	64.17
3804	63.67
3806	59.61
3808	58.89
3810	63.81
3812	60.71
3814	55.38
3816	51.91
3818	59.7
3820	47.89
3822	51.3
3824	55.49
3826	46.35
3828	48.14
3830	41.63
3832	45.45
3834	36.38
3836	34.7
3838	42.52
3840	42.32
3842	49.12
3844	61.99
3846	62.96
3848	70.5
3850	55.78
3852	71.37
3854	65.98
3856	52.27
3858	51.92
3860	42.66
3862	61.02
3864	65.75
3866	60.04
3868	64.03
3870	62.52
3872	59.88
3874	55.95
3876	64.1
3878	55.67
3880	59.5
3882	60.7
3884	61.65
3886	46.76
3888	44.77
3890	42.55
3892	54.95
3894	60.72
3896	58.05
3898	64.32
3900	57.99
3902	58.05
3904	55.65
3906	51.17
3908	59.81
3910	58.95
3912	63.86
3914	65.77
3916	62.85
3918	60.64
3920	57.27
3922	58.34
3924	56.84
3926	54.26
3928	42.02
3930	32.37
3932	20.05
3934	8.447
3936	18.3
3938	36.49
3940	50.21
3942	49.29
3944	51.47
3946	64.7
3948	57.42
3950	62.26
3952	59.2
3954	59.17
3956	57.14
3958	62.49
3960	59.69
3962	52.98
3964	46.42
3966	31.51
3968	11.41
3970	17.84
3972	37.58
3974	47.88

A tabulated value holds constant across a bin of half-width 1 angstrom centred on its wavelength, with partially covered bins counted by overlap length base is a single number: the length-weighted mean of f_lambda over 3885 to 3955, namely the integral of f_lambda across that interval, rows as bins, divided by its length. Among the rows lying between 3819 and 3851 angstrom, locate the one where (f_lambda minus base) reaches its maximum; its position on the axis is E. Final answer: 3848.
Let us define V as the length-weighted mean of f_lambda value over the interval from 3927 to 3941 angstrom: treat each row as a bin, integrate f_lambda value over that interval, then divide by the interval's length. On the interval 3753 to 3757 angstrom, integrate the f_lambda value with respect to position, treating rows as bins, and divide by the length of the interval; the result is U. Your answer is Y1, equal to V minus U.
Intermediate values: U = 60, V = 30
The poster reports -30.6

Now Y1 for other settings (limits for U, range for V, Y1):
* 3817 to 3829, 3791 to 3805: 4.3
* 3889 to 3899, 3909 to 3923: 5.0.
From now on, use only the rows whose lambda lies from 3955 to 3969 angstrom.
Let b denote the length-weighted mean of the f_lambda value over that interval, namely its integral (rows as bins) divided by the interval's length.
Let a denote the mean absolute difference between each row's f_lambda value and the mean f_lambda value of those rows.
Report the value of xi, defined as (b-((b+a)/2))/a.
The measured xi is 1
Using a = 14.0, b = 46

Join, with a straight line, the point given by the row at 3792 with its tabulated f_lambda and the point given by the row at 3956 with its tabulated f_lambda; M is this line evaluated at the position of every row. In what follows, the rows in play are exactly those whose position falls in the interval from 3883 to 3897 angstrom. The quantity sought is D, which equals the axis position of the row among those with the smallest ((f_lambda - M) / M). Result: 3890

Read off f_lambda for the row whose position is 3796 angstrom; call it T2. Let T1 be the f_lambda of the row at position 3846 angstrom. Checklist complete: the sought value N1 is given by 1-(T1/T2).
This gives -0.3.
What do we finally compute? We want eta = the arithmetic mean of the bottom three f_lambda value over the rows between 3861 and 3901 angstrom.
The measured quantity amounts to 44.7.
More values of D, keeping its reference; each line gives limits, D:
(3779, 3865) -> 3836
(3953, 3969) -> 3968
